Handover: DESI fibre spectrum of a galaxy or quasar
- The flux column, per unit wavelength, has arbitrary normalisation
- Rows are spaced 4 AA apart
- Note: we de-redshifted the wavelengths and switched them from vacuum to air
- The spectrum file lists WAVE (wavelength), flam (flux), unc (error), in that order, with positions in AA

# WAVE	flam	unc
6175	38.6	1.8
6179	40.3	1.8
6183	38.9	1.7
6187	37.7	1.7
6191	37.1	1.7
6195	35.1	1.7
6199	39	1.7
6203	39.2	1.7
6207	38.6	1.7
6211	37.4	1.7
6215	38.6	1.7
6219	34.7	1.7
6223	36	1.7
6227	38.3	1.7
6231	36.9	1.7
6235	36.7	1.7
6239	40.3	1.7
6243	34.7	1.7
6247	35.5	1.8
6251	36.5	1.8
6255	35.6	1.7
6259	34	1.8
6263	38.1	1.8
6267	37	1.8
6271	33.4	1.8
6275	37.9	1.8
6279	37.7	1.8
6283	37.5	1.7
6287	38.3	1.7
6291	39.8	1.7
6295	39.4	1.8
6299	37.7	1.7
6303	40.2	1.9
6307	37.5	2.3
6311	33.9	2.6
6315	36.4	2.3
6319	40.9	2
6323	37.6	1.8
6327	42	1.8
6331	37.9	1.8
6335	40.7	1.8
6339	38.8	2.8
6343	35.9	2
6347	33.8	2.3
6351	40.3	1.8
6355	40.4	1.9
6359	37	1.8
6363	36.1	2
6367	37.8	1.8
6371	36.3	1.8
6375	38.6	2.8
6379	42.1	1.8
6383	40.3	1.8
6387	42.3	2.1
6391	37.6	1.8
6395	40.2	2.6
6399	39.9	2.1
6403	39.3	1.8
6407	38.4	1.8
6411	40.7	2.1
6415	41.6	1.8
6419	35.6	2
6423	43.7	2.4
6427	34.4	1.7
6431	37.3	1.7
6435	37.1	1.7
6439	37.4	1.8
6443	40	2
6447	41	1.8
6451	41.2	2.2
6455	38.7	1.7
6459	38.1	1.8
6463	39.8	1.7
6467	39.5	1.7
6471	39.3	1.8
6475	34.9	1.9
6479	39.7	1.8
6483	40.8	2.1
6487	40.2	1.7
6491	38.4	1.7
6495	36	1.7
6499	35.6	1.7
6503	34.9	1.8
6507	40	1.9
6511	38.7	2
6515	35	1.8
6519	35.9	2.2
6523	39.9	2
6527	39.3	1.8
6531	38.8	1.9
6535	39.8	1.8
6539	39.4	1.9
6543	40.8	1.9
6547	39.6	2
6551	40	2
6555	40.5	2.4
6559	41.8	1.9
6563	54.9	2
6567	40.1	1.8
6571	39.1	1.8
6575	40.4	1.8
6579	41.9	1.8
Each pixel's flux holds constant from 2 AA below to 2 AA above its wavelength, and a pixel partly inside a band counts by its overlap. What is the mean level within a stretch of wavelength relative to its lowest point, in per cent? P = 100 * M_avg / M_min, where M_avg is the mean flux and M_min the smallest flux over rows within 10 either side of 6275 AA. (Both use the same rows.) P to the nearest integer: 110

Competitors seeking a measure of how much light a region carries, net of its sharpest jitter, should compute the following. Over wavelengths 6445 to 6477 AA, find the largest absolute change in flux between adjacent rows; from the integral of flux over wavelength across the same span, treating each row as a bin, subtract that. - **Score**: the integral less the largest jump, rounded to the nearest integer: 1246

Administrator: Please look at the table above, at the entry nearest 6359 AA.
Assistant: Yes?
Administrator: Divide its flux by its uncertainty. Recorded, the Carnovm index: 20.6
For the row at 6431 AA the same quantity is 21.9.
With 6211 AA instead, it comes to 22.0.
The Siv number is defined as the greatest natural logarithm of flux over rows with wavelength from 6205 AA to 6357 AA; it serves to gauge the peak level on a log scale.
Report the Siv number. 3.74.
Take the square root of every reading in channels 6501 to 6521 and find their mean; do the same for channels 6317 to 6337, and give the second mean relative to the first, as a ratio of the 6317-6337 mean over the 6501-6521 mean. 1.04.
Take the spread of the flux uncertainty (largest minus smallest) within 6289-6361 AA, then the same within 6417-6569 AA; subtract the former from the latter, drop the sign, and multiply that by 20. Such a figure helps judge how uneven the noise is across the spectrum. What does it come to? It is 8.0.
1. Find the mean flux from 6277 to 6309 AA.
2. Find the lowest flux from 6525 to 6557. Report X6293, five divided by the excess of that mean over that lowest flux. -17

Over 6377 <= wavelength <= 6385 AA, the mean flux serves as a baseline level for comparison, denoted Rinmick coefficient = 41.2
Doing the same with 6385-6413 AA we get 39.8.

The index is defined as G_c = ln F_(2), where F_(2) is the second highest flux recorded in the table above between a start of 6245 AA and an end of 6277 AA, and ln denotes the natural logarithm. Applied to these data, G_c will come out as 3.63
